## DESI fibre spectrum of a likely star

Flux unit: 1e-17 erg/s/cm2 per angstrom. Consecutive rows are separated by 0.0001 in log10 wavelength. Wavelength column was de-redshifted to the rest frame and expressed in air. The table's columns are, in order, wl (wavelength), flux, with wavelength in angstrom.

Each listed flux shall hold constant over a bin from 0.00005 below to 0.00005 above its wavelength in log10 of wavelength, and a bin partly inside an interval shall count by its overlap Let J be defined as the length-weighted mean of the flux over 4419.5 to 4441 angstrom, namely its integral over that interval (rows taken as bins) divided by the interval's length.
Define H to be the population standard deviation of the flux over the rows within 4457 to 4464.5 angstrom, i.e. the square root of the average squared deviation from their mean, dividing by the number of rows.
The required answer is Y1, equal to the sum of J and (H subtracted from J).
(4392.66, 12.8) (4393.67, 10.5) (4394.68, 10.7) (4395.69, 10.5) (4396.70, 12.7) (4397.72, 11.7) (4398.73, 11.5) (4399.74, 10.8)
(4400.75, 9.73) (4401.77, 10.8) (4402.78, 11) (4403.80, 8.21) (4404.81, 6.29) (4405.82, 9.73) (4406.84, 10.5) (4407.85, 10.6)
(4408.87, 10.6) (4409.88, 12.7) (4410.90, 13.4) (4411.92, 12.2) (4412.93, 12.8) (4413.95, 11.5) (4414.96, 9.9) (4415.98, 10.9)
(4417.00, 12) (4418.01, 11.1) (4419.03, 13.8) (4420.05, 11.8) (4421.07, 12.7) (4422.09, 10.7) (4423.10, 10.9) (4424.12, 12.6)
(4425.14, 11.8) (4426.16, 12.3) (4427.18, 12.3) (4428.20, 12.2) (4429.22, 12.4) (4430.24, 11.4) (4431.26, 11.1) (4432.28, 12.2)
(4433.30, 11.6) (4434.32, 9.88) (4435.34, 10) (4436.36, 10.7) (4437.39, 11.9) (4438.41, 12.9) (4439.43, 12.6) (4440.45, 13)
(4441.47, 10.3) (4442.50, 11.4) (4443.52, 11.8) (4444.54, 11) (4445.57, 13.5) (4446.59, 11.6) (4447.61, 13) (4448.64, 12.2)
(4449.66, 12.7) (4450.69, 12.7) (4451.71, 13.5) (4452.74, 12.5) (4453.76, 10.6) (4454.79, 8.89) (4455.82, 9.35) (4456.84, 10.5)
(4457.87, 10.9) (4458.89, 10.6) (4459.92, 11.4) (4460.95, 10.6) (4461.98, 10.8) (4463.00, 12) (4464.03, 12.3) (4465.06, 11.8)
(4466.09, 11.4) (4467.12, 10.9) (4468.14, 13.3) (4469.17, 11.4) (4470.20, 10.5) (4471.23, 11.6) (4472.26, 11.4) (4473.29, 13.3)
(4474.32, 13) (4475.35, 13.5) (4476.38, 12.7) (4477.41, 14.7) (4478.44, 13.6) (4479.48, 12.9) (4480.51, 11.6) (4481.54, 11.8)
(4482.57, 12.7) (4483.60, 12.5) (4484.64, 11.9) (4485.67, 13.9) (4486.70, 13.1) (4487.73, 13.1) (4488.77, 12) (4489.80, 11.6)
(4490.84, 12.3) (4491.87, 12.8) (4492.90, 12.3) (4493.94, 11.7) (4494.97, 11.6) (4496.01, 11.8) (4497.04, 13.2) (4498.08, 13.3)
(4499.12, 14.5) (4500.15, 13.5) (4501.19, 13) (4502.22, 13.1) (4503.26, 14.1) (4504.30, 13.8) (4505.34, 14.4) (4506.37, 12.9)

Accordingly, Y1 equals 22.9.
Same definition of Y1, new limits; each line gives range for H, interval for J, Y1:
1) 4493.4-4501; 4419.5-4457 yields 22.4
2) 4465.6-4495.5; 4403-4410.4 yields 18.7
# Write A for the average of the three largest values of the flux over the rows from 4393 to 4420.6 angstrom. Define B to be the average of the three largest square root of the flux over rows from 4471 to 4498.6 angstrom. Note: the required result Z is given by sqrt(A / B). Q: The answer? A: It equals 1.89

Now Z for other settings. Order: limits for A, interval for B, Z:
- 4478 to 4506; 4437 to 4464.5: 1.98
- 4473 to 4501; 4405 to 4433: 1.98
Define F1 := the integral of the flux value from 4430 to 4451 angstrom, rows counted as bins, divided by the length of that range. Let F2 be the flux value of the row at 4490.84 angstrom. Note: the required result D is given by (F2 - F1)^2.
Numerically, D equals 0.3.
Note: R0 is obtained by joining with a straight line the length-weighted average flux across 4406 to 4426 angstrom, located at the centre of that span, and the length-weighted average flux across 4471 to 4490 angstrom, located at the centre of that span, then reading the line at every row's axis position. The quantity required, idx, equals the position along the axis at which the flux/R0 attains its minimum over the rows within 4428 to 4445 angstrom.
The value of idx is 4434.32 angstrom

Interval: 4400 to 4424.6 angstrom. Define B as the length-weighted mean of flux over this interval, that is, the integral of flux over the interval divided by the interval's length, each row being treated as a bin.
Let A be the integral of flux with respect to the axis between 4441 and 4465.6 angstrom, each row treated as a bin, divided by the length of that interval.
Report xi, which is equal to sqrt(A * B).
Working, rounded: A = 11.5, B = 11.1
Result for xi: 11.3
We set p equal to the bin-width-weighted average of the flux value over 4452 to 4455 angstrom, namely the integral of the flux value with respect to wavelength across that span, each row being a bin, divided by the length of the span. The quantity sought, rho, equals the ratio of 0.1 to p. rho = 0.0091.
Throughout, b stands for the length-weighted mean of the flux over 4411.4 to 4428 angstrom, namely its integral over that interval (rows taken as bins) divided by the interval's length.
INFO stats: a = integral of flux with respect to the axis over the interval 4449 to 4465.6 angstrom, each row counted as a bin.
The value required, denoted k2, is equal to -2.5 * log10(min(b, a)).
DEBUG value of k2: -2.68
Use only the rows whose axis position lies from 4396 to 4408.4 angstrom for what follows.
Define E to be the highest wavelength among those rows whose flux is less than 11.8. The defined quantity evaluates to 4407.85 angstrom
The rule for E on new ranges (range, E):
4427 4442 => 4441.47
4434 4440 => 4436.36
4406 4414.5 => 4413.95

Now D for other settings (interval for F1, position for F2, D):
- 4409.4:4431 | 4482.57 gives 0.6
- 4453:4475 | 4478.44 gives 5.3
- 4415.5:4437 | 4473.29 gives 2.8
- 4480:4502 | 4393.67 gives 4.4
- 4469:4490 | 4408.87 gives 3.8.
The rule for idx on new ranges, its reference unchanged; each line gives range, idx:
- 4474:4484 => 4480.51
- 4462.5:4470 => 4467.12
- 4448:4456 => 4454.79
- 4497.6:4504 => 4501.19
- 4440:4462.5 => 4454.79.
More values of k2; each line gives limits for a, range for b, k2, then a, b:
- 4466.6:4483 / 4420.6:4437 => -2.66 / 204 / 11.5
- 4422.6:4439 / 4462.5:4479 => -2.73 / 191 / 12.3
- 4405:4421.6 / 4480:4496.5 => -2.72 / 191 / 12.3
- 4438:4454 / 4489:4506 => -2.78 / 196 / 12.9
